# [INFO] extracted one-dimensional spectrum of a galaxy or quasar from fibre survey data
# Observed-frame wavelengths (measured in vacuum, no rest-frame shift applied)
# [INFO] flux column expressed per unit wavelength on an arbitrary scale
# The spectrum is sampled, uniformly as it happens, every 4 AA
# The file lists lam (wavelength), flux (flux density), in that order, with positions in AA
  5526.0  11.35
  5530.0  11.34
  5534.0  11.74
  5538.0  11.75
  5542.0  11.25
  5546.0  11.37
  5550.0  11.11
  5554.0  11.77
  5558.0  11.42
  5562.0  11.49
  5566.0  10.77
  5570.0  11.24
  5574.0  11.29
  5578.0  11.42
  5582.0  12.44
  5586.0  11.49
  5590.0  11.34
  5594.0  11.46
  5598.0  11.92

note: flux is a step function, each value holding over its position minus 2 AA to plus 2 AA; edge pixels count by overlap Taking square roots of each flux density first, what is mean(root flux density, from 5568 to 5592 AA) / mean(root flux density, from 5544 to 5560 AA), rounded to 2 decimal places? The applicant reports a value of 1.01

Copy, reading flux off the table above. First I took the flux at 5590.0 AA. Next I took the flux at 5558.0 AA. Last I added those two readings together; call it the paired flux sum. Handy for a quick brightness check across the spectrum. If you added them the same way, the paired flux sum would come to 22.8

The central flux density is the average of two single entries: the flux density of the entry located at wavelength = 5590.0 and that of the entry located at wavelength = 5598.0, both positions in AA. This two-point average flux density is 11.6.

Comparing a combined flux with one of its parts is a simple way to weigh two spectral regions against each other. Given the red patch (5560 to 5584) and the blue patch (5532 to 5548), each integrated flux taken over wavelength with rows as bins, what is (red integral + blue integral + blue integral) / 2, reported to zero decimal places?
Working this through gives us 322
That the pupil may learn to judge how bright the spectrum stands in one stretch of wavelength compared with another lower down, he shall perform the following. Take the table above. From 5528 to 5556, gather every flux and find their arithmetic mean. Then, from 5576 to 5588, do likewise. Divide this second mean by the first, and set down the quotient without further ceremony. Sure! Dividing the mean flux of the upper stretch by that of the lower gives 1.03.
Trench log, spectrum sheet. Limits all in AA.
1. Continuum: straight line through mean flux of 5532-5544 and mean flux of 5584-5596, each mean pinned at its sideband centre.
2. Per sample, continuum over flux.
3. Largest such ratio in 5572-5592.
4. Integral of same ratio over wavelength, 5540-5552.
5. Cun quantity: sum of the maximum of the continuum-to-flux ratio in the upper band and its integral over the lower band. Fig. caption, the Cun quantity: 13.4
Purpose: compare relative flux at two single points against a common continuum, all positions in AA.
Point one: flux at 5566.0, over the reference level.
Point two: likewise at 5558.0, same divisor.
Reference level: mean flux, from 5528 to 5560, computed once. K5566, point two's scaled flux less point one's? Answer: 0.06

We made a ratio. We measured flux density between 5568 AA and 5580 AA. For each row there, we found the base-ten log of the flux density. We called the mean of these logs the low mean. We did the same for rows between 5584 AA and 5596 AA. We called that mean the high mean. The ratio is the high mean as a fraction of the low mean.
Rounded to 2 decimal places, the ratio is 1.00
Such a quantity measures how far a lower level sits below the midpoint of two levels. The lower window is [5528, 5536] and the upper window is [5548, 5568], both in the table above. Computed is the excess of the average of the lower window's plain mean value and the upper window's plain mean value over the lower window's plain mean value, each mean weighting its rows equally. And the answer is -0.114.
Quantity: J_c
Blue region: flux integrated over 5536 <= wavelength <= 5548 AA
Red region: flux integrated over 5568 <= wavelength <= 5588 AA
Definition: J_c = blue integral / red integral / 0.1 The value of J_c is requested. 5.9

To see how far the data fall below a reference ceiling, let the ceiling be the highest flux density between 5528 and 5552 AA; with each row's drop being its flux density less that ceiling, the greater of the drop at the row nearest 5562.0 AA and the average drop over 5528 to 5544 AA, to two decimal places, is -0.23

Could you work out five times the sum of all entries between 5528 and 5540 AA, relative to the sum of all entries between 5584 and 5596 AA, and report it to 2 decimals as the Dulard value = 5.08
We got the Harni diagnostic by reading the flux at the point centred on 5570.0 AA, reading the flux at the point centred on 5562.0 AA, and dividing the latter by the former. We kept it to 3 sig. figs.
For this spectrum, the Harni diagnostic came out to 1.02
